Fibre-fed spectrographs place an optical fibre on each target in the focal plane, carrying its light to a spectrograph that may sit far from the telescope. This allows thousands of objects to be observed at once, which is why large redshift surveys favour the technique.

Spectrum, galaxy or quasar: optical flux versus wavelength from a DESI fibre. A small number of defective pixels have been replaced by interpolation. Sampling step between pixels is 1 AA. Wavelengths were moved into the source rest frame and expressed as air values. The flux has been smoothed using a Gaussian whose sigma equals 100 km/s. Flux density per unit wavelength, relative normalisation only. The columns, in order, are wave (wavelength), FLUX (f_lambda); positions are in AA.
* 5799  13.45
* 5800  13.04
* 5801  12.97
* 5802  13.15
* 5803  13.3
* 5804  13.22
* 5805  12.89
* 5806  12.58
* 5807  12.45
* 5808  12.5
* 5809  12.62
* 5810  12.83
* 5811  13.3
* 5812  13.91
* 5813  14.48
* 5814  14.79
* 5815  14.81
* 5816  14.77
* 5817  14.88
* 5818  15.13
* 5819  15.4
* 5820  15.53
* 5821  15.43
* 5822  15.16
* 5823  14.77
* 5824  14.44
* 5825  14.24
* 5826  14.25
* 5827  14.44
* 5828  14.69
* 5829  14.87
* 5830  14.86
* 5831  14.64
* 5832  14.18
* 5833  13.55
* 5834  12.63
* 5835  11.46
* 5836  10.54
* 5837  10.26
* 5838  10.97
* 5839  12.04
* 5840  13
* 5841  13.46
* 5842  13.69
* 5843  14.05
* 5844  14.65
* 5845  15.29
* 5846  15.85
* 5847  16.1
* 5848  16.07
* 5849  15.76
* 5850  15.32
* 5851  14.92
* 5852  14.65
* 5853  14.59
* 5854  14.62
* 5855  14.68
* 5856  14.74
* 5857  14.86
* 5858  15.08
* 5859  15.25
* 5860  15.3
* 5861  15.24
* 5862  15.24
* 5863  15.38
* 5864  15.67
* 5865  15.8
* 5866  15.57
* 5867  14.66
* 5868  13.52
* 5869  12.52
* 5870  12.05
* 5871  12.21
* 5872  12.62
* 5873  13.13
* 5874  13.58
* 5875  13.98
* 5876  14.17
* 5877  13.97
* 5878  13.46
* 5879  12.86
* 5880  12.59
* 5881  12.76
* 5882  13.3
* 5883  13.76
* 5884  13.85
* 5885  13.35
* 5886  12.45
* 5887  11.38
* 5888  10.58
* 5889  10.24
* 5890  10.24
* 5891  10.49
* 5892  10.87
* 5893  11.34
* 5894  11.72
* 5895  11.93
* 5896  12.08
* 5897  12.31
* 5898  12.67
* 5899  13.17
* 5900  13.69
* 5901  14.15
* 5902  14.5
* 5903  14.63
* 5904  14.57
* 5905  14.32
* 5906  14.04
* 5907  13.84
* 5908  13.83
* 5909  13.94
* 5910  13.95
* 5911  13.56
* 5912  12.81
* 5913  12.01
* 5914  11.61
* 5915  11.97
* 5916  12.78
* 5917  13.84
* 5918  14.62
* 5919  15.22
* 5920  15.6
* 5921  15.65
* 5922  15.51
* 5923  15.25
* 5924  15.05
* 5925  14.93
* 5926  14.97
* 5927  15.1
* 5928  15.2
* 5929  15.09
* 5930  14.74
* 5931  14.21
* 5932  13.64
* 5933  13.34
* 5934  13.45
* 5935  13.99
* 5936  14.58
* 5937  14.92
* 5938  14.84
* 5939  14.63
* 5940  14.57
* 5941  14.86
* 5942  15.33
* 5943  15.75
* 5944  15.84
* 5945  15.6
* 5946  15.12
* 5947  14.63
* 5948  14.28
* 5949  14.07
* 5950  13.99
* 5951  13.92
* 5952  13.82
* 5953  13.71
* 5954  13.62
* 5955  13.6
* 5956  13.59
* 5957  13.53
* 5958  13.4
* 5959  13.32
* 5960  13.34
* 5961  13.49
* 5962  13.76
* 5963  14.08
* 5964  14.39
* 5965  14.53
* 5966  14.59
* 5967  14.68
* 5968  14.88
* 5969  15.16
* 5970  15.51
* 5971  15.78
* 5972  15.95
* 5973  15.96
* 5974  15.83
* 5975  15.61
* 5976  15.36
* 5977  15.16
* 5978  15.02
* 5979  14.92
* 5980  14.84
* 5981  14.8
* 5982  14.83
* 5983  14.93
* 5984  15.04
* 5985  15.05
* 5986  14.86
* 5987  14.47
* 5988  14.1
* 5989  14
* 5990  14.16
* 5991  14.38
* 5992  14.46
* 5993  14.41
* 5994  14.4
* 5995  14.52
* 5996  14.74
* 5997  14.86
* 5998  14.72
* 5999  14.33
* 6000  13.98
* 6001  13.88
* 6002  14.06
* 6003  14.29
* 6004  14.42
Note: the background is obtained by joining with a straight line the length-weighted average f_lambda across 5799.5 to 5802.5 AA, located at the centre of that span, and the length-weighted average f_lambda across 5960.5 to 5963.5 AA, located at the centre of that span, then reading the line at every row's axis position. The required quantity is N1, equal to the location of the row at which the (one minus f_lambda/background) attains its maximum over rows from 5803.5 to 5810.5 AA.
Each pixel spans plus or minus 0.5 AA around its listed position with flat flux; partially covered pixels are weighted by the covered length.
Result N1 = 5807 AA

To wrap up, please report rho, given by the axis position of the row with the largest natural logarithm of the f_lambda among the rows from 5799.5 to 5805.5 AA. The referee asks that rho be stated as 5803 AA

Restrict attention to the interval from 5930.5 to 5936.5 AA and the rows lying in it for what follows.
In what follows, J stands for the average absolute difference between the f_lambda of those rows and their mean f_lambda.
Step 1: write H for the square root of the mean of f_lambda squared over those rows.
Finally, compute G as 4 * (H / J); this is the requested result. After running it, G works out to 142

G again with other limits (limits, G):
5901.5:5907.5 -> 228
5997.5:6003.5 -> 240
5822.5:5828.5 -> 336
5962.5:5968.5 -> 301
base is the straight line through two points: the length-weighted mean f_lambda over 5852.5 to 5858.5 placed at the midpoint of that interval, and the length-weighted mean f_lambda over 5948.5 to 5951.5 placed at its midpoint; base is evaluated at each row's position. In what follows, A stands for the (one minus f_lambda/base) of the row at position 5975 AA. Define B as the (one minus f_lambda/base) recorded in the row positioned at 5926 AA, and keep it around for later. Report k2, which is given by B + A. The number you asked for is -0.19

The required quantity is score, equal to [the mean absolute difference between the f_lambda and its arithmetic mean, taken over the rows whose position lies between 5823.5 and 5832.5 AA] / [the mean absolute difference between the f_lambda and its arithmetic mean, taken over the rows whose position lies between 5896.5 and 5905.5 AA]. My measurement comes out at 0.3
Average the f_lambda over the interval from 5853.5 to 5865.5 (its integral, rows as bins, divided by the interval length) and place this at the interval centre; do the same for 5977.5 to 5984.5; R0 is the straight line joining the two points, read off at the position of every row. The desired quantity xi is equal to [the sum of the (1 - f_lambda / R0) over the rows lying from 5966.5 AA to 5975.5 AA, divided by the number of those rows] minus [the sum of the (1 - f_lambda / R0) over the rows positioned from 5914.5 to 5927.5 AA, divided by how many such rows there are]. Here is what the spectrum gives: -0.06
